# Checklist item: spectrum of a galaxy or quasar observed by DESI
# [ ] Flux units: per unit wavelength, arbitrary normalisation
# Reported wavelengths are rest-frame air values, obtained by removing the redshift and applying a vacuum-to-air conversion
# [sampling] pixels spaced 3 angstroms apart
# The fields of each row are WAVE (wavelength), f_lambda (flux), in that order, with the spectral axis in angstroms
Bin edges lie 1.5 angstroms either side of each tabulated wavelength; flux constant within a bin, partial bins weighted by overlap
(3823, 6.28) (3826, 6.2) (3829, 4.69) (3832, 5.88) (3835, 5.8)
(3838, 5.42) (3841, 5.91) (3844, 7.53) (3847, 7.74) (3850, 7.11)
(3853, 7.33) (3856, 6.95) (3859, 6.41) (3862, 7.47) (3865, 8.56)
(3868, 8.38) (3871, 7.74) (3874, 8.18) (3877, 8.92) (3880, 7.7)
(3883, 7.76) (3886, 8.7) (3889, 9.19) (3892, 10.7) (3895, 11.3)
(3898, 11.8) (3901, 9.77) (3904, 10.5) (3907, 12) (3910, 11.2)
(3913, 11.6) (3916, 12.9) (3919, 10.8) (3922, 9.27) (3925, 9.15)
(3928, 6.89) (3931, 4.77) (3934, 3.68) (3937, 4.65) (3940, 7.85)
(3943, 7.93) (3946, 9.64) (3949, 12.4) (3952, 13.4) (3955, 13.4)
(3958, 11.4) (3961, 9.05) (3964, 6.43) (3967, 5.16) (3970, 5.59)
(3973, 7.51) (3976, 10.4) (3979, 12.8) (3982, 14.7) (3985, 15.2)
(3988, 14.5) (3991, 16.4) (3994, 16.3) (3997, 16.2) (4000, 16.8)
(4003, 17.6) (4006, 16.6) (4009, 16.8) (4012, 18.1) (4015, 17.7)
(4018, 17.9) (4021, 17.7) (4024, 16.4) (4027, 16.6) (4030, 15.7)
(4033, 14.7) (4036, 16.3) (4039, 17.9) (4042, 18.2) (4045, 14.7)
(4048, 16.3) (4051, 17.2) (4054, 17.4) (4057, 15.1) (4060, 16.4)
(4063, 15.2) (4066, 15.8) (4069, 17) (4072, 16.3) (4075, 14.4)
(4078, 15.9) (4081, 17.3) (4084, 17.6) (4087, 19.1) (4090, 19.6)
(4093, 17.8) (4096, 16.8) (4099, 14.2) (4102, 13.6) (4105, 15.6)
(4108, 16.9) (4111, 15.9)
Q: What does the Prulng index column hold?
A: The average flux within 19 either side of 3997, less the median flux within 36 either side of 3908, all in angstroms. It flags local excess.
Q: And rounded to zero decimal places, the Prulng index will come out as 7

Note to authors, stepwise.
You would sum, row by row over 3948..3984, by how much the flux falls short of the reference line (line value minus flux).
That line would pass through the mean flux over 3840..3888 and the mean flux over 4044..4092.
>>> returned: 23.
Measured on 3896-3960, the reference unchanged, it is 15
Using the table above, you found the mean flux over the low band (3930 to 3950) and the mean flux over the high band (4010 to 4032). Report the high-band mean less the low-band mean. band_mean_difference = 10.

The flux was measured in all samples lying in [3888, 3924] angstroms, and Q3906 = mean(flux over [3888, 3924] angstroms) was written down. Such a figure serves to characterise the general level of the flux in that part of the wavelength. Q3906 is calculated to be 11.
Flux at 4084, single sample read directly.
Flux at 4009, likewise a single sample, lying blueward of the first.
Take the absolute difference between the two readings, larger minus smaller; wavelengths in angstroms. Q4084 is 1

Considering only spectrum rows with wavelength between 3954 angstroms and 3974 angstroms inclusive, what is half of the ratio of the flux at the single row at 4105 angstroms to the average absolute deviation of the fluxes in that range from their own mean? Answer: 3.1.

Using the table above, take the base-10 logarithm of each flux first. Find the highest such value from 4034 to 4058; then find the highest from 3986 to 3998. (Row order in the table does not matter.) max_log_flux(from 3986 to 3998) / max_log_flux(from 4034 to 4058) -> 0.96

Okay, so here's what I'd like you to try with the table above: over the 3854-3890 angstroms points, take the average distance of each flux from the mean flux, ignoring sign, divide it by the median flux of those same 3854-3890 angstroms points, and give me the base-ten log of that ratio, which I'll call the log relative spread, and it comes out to -1.08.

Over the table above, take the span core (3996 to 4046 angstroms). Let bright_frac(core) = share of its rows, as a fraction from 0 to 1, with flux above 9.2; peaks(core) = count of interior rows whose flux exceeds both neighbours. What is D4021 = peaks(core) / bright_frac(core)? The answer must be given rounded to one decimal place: 5.0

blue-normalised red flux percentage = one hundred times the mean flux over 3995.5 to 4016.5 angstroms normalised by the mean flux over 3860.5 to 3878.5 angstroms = 208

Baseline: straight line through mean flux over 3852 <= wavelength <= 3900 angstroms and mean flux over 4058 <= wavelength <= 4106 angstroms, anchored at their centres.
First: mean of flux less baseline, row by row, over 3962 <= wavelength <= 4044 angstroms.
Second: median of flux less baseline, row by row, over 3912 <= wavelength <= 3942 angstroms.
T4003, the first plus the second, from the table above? -1.0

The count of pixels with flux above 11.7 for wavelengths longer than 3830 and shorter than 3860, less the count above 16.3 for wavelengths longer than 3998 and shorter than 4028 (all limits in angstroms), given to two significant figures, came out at -10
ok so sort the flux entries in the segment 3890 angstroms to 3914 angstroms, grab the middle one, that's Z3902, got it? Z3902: 11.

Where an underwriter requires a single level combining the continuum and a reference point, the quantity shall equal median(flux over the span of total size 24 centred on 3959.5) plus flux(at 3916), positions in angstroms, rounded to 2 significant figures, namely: 23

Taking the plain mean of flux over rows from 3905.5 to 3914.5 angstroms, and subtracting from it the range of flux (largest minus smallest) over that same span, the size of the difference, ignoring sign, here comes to 11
